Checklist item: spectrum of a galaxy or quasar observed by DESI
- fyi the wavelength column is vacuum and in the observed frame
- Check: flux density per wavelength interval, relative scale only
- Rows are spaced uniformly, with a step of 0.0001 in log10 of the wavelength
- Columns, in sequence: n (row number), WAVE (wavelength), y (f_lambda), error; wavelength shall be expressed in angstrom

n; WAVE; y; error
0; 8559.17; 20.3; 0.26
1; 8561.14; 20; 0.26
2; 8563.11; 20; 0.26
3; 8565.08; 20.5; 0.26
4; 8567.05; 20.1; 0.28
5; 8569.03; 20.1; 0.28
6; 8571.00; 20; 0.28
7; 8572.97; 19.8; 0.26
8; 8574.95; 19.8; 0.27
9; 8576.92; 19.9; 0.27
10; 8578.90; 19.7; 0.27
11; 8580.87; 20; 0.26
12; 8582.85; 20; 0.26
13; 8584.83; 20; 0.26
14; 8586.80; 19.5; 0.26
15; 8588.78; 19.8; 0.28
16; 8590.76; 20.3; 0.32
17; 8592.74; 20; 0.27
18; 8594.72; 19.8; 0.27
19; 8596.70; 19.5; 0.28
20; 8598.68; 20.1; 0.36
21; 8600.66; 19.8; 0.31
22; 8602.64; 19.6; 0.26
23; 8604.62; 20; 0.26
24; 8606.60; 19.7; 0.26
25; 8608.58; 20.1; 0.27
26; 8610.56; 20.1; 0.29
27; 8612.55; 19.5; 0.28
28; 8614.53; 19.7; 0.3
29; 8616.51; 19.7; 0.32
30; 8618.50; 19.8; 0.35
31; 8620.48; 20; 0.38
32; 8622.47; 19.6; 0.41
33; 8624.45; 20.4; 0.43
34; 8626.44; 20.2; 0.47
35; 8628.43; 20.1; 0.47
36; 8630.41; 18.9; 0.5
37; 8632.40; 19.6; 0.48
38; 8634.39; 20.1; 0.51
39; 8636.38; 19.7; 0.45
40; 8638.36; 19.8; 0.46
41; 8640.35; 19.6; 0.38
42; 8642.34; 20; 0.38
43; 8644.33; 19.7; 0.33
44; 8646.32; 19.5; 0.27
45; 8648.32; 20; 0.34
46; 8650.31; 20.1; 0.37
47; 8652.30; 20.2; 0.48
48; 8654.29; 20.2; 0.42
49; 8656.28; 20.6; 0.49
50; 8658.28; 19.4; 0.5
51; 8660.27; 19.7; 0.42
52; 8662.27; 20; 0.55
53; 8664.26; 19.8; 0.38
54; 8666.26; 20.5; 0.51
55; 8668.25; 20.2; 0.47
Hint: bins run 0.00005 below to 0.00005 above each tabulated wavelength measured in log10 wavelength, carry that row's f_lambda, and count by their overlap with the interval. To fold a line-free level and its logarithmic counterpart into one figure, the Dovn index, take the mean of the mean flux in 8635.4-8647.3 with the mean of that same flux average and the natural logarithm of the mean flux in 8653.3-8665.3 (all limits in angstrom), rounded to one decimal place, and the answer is 15.5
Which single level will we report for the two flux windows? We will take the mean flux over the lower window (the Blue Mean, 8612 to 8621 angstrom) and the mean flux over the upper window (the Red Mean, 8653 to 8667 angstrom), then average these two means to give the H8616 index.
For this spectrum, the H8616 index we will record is 19.9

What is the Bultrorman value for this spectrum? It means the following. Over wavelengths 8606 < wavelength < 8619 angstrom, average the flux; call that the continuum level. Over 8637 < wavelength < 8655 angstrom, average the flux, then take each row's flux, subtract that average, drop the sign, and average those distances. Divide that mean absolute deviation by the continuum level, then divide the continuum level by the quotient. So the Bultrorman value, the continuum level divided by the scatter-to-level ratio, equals 1764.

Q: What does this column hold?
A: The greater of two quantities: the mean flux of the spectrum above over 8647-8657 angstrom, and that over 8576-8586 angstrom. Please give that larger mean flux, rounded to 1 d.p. 20.2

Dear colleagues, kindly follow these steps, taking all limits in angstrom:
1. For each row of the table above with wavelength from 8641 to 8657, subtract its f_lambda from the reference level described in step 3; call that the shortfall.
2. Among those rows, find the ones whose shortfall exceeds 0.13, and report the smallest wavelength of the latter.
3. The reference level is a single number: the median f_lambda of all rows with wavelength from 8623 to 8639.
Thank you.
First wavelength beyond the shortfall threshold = 8644.33 angstrom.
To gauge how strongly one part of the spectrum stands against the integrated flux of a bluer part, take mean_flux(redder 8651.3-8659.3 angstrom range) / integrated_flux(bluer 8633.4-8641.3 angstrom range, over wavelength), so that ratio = 0.128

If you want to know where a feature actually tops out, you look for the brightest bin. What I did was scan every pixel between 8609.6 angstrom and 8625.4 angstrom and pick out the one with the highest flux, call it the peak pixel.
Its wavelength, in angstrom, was 8624.45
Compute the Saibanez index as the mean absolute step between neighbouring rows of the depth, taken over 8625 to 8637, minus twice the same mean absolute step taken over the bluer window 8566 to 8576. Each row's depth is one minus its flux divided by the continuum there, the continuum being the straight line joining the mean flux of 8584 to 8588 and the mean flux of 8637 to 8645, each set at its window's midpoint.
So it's 0.022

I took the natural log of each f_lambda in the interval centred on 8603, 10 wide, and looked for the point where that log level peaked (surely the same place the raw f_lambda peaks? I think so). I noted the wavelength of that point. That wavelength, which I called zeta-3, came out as 8598.68 angstrom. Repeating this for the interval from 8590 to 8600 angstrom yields 8590.76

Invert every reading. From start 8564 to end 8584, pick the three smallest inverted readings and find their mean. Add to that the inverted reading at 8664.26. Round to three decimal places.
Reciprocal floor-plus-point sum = 0.100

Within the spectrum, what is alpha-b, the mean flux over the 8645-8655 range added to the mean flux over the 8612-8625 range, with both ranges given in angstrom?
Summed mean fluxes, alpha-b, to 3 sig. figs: 39.8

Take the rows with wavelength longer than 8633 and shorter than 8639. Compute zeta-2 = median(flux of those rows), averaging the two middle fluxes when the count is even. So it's 19.80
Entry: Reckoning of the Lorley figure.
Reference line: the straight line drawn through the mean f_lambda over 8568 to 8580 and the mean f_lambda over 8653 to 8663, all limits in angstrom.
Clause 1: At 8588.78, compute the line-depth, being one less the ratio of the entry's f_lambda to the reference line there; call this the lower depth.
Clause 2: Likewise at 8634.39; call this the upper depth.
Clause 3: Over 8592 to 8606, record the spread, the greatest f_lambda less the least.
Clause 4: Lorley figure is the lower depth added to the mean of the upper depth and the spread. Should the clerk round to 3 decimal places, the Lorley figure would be 0.301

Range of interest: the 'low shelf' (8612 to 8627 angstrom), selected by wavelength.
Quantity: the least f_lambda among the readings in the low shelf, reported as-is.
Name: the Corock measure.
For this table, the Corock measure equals 19.5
